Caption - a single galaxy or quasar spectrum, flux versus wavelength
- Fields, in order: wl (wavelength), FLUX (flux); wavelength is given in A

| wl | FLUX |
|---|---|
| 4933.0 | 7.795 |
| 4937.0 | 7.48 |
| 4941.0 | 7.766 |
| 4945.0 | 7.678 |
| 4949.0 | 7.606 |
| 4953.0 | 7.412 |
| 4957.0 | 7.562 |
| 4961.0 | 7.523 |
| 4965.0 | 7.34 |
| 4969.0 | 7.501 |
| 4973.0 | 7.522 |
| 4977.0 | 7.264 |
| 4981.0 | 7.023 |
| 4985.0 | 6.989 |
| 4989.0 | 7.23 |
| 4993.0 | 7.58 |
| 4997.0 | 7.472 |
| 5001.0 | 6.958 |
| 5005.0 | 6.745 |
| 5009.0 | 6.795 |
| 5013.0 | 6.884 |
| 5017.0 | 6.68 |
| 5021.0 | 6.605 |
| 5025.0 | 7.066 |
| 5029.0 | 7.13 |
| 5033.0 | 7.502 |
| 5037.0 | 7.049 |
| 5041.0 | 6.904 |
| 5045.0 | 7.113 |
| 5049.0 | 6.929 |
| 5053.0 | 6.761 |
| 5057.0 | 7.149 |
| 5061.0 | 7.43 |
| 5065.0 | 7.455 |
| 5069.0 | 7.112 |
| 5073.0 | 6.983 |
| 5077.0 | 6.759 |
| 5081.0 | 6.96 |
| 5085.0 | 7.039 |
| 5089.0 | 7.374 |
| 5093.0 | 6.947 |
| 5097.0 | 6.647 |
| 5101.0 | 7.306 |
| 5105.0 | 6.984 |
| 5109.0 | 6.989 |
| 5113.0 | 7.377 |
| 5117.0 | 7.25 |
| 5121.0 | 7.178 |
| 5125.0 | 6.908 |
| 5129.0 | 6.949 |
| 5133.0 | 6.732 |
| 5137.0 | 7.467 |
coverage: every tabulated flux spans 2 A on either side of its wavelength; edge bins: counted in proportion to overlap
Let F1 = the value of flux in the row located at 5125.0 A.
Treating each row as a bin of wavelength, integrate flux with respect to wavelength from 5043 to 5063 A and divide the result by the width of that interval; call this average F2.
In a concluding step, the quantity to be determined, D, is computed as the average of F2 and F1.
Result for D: 6.99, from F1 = 6.908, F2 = 7.08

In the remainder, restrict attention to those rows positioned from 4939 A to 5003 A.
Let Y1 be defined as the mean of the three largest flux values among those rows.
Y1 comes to 7.68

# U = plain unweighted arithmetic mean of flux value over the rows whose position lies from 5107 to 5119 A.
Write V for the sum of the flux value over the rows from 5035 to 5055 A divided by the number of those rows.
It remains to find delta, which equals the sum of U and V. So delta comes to 14.2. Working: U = 7.21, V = 6.95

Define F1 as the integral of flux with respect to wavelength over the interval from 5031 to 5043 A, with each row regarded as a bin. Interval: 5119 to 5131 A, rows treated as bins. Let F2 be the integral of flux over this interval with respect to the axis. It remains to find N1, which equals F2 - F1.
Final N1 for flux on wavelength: -2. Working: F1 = 86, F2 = 84.1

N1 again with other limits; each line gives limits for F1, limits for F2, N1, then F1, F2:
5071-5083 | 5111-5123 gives 4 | 83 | 87.2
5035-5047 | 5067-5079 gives -1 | 84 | 83.4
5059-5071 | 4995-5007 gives -3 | 88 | 84.7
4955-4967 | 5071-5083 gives -7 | 90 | 82.8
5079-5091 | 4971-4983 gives 2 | 85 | 87.2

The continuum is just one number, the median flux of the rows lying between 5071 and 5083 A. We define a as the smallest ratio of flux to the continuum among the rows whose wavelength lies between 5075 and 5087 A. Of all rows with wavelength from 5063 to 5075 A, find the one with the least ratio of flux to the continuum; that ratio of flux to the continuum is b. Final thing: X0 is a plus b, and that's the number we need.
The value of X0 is 1.974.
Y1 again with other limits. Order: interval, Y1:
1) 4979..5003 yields 7.43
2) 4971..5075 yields 7.53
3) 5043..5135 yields 7.42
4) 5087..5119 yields 7.35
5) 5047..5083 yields 7.34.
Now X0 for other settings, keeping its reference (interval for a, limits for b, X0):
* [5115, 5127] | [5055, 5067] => 2.020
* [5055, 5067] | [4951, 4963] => 2.092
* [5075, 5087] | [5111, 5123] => 2.002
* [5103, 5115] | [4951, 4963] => 2.068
